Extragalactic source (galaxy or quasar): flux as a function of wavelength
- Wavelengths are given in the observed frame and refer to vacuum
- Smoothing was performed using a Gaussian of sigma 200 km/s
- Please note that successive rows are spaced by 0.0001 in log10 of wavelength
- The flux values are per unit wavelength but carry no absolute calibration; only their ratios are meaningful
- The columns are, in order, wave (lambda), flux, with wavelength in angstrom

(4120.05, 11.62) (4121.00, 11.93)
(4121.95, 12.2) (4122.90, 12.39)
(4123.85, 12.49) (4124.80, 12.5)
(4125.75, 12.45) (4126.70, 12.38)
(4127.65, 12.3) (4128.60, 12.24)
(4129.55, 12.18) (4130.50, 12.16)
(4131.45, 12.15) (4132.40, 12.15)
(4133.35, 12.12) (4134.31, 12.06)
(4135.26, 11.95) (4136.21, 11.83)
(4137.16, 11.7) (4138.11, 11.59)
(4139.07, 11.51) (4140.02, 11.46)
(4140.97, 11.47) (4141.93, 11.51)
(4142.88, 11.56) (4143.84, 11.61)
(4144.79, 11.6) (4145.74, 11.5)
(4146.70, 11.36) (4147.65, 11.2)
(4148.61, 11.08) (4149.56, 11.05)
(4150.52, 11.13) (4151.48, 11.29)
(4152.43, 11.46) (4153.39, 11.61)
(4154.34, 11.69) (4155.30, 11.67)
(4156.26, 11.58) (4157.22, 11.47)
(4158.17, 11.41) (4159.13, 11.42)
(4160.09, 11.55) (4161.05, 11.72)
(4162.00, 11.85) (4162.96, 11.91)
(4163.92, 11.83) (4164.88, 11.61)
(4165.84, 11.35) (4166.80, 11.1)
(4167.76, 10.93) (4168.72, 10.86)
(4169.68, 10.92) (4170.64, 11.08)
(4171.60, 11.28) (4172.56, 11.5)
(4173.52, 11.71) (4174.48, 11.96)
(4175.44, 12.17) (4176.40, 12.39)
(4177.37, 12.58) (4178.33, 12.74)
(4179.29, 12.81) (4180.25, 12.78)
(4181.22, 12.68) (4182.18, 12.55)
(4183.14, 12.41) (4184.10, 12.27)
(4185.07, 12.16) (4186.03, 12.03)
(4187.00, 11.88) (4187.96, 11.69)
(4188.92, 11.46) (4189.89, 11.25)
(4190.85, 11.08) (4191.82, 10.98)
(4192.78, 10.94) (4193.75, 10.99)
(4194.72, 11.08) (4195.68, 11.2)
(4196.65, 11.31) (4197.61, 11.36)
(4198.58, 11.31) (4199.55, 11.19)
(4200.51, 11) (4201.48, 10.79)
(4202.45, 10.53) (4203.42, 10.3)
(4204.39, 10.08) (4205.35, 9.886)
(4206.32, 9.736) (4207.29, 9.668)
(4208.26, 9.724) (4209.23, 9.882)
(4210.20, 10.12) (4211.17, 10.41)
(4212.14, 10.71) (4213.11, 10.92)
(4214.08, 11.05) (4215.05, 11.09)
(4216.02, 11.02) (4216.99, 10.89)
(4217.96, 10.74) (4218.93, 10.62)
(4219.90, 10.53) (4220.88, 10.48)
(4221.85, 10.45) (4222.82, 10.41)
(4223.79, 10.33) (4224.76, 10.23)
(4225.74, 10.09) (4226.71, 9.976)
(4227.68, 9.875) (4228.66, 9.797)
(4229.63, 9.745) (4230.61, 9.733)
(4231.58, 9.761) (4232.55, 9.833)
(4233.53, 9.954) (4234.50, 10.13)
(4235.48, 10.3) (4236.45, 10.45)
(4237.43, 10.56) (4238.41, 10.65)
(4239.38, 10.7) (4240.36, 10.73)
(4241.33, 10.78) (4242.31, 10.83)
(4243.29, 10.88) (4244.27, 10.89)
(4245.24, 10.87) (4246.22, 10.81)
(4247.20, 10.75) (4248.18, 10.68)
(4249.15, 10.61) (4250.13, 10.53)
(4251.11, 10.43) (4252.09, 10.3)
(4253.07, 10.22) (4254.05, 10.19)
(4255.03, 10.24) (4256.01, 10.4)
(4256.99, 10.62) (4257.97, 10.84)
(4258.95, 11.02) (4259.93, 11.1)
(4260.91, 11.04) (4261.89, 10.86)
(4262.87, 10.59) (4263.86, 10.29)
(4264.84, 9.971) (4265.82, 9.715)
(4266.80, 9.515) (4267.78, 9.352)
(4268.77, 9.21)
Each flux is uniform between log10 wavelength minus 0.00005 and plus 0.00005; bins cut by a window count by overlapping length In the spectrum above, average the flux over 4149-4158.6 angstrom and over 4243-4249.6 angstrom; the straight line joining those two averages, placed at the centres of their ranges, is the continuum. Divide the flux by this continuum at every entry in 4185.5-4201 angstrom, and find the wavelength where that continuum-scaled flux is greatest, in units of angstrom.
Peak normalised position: 4186.03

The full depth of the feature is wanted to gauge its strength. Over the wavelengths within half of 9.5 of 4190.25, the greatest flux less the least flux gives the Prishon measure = 1.1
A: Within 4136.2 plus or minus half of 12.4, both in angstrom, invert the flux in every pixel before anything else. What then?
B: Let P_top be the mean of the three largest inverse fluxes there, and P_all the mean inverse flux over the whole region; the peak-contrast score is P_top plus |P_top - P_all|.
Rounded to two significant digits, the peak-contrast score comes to 0.090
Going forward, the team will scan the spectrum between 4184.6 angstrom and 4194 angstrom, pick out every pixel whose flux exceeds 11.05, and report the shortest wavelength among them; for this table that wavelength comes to 4185.07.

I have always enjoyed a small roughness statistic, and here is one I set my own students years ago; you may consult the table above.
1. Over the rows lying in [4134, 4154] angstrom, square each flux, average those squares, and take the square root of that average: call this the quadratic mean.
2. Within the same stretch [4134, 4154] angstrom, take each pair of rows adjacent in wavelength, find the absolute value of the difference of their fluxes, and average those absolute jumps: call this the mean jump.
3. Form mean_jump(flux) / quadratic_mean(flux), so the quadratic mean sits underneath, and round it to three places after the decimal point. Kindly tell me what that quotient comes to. 0.008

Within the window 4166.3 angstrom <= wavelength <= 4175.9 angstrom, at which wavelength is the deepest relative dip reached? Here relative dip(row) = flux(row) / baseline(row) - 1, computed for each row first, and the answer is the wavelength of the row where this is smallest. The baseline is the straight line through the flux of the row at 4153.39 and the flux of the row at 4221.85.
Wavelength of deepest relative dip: 4168.72 angstrom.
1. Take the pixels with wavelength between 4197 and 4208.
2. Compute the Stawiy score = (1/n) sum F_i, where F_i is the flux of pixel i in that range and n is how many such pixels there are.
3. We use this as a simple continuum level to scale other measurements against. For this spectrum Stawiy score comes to 10.5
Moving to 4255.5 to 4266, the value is 10.6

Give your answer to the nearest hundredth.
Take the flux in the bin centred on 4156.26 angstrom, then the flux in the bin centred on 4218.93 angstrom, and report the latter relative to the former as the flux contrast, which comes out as 0.92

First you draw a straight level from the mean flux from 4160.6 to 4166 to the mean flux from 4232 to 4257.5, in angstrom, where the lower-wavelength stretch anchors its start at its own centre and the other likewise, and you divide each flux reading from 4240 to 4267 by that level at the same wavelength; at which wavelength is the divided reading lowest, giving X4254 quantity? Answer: 4266.80 angstrom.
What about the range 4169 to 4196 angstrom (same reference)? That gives 4169.68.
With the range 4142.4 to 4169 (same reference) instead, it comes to 4149.56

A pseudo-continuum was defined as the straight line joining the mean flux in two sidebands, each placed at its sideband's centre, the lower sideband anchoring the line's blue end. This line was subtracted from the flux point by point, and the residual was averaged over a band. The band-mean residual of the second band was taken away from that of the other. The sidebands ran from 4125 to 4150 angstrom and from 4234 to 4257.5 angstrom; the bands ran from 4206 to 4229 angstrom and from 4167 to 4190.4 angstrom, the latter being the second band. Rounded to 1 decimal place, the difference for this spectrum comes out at -1.1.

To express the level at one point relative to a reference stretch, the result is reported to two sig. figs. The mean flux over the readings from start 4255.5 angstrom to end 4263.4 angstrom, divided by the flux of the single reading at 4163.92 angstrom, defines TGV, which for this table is 0.91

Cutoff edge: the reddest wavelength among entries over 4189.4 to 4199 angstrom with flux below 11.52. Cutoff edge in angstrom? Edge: 4198.58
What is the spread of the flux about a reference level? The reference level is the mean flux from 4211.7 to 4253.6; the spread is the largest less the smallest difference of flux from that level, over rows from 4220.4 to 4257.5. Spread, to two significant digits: 1.2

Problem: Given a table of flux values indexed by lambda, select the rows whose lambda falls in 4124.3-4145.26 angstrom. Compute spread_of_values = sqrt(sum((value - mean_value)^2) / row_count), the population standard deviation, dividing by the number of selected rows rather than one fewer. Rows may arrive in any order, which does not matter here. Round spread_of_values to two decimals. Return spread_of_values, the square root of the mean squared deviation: 0.34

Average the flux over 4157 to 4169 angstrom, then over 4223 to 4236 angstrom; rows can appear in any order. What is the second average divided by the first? 0.87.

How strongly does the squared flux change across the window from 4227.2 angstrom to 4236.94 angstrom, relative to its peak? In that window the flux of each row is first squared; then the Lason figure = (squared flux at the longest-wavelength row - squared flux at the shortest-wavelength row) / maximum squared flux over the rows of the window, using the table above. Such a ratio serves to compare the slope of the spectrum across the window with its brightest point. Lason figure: 0.11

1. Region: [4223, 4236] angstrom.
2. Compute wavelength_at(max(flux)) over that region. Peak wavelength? 4223.79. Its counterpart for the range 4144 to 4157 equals 4154.34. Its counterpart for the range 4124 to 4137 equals 4124.80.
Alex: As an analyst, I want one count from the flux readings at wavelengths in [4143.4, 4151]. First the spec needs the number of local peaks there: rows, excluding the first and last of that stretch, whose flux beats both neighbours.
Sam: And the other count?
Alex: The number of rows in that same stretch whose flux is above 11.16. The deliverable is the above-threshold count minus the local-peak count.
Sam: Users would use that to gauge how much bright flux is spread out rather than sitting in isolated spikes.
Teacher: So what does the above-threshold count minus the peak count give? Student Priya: 5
